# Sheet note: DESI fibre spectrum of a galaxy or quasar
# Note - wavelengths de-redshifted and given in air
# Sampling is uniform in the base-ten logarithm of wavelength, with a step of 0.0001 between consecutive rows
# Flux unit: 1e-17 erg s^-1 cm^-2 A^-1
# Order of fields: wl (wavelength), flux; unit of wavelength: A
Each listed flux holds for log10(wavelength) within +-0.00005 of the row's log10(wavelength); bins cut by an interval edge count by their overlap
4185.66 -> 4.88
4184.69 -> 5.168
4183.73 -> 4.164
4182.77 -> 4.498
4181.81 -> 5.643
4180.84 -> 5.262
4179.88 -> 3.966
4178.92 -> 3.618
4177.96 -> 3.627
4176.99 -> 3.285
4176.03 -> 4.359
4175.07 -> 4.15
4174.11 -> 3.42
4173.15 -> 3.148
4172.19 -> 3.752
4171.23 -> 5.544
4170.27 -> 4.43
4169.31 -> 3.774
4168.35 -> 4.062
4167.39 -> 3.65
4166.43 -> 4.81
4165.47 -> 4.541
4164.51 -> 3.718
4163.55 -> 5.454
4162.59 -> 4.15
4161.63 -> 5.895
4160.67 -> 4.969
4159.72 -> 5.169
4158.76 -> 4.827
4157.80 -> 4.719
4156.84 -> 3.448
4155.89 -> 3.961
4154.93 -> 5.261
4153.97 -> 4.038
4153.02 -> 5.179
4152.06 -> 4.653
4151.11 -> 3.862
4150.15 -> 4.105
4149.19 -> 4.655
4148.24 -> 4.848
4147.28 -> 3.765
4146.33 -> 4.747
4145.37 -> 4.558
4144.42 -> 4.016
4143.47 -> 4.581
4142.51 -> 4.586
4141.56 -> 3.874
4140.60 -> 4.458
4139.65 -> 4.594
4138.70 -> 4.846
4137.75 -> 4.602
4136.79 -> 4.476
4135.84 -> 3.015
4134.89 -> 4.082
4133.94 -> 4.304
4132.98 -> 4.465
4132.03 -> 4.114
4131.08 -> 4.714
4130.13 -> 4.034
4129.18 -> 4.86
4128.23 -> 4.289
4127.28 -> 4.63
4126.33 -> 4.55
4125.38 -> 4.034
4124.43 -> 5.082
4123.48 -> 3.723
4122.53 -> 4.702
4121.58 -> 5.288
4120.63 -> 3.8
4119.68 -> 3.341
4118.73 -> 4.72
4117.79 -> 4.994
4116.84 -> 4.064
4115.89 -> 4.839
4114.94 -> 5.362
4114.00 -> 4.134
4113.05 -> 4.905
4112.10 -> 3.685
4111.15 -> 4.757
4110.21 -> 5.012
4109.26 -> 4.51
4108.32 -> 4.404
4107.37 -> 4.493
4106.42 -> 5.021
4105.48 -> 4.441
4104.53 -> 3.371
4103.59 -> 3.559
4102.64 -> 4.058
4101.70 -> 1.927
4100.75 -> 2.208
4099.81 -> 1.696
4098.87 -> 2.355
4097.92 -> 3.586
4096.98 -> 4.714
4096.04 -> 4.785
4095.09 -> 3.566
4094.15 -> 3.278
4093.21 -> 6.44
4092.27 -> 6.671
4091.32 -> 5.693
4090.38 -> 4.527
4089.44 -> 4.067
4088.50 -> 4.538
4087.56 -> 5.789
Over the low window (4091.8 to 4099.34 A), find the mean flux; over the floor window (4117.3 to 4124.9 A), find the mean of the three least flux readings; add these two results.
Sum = 8.05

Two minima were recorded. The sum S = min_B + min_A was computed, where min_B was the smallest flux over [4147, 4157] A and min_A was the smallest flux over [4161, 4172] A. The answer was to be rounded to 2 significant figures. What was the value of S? 7.1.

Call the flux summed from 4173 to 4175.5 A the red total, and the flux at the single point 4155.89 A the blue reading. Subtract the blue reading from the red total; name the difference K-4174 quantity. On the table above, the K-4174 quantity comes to 6.8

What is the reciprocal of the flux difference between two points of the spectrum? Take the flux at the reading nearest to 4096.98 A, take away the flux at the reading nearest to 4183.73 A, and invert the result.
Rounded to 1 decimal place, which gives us 1.8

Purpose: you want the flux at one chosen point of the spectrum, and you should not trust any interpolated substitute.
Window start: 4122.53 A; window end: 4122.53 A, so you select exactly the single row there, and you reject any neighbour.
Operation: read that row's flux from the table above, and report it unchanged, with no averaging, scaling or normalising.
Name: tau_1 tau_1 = 4.702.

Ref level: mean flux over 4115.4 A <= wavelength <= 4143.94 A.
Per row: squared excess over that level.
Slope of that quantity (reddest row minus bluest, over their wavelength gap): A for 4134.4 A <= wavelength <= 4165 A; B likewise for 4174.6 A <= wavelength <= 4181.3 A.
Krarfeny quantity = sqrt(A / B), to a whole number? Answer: 0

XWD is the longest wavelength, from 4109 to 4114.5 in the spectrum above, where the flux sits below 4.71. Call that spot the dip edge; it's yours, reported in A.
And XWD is 4114.00 A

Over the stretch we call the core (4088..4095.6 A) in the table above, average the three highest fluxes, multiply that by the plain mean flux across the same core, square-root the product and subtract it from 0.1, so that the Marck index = -5.4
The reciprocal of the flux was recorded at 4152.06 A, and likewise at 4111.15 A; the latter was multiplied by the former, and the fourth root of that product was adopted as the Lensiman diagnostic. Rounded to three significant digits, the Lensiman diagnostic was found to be 0.461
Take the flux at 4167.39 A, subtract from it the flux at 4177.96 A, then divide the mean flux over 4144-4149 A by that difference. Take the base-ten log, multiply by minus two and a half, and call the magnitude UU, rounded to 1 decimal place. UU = -5.7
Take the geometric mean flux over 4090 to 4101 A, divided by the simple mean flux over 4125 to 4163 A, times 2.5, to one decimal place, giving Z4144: 2.1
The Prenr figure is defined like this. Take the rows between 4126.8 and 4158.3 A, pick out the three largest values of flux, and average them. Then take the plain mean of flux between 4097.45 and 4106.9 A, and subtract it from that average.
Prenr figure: 1.88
